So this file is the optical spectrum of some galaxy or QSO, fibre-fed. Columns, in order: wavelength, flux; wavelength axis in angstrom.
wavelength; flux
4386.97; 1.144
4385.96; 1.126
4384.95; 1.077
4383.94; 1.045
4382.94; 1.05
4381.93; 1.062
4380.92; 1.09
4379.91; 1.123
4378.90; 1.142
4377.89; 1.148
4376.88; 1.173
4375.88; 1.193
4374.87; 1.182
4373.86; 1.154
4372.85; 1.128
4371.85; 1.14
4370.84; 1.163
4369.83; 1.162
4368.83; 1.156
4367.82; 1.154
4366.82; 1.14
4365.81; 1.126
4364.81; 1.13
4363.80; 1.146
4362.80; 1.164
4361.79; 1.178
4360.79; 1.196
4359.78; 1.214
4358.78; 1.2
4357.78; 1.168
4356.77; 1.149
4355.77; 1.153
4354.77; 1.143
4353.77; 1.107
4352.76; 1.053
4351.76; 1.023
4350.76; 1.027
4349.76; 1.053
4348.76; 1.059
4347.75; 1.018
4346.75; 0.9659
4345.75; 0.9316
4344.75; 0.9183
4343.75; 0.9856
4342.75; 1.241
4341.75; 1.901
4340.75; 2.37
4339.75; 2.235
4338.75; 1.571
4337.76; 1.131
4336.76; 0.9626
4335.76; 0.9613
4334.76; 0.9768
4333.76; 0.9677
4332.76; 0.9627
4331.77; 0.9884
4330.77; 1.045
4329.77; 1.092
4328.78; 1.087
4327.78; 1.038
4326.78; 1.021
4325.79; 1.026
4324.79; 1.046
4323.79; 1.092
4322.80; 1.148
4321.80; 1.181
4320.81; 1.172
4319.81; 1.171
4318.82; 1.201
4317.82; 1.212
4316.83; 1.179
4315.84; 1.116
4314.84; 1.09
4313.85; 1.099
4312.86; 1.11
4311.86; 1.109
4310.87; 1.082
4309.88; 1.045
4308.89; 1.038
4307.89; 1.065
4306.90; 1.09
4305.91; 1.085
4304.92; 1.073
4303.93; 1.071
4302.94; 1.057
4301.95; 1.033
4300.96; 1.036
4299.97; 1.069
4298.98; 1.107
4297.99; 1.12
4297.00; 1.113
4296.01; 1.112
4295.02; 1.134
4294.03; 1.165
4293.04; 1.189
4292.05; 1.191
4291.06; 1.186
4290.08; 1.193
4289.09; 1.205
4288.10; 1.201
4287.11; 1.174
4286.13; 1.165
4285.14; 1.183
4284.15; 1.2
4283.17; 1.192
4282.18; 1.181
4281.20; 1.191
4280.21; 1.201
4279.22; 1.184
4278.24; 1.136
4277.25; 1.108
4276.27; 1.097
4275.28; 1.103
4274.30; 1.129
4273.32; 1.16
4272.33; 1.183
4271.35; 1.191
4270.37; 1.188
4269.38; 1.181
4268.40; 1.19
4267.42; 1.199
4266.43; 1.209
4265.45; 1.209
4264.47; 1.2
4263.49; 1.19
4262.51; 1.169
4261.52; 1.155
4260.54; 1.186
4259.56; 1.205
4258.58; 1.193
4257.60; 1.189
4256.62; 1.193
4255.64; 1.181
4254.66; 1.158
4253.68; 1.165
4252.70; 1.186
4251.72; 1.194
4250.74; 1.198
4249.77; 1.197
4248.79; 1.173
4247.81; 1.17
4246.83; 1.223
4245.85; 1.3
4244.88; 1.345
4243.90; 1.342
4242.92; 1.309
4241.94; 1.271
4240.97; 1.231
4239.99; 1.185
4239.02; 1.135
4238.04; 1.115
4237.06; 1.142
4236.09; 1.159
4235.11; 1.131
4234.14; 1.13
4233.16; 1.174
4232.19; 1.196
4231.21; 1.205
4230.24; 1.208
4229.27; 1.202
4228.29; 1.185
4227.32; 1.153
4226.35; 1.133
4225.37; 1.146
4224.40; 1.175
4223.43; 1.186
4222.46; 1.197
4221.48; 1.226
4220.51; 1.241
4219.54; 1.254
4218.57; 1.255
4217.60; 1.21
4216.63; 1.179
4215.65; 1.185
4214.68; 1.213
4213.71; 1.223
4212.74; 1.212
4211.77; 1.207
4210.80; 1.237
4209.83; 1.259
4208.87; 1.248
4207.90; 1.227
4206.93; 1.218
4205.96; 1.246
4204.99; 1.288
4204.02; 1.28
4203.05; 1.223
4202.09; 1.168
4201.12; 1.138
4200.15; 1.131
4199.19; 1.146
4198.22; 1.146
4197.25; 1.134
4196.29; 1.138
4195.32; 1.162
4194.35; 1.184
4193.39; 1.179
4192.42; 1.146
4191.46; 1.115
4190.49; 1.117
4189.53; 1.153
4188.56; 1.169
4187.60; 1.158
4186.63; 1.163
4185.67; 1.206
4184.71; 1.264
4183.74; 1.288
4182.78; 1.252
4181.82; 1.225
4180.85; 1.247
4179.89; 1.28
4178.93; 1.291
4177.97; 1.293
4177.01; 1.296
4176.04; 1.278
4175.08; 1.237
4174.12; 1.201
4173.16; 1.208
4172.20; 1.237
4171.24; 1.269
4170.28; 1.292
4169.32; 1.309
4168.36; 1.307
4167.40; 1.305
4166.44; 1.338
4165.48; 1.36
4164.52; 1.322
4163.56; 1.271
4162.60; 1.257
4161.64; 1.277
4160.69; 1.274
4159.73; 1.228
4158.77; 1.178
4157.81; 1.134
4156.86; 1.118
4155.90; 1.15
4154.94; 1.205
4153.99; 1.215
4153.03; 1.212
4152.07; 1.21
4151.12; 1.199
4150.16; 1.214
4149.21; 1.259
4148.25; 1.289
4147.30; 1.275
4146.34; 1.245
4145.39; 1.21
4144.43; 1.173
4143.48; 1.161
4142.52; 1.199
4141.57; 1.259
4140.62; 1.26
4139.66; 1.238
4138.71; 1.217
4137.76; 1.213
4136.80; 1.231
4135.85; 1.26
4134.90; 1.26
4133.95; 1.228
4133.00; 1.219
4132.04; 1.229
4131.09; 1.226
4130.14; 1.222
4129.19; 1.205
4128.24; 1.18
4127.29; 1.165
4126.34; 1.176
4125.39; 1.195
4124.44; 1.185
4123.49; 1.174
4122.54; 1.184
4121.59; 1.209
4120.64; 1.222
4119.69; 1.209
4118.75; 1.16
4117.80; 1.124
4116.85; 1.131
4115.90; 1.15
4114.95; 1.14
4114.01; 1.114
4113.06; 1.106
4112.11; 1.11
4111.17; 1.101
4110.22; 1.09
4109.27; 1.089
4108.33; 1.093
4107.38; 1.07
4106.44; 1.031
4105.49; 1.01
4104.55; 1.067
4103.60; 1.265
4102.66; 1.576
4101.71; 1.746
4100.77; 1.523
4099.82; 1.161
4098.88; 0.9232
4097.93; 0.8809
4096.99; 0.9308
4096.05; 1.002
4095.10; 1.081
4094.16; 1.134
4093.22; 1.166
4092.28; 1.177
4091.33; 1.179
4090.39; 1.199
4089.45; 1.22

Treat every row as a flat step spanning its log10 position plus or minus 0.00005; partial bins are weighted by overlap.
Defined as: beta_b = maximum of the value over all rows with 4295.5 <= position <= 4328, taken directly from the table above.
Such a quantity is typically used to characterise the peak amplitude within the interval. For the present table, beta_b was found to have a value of 1.212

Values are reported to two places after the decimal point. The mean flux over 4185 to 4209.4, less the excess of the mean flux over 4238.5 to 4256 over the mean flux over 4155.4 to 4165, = 1.18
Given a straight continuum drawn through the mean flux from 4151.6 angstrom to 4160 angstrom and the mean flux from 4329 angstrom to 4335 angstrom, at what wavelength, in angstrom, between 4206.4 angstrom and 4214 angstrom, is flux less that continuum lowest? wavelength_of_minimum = 4211.77 angstrom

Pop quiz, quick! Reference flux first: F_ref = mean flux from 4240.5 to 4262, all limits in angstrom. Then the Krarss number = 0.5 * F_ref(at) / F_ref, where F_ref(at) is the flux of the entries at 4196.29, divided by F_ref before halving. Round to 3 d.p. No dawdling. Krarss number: 0.468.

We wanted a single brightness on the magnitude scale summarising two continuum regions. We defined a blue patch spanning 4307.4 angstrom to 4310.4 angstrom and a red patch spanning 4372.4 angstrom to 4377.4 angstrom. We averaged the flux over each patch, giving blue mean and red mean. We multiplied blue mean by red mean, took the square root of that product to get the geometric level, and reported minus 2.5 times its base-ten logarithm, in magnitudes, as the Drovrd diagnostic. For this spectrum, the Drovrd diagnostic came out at -0.11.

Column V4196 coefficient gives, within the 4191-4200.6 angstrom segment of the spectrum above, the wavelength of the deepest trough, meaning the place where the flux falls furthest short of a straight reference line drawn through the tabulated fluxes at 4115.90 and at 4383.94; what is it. 4191.46 angstrom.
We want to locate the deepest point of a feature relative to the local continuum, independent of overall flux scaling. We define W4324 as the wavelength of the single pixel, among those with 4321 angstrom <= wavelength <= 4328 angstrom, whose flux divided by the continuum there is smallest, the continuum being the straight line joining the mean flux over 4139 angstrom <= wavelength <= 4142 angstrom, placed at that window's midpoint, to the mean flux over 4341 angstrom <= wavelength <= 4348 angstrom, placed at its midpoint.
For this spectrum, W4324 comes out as 4326.78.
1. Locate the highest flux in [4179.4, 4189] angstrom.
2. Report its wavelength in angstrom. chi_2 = 4183.74 angstrom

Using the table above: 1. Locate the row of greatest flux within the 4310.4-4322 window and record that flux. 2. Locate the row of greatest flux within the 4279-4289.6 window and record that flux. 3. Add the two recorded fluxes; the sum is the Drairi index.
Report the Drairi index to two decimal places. 2.42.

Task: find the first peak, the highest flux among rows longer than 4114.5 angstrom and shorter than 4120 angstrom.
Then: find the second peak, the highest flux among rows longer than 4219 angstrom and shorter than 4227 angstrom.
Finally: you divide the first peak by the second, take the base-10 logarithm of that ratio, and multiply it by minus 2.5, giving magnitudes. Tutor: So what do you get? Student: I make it 0.04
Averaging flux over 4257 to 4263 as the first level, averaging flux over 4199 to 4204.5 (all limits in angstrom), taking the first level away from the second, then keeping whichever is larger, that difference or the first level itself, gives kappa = 1.18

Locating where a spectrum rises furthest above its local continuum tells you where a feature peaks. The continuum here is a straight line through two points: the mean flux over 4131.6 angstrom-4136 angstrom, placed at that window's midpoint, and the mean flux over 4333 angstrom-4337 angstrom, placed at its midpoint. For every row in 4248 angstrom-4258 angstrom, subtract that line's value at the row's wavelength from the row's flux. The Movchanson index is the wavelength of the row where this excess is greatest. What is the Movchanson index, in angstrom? 4256.62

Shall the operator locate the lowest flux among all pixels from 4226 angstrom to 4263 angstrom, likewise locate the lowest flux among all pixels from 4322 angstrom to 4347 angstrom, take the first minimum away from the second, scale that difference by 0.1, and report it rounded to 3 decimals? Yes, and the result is -0.020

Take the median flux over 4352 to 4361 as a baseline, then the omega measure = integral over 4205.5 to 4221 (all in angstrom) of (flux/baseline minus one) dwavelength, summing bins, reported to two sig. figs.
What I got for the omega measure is 0.98 angstrom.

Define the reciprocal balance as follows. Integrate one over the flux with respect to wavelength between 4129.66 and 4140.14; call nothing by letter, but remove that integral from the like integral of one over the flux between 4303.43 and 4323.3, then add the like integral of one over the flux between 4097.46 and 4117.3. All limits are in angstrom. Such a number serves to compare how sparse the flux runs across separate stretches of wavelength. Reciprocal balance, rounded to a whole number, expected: 27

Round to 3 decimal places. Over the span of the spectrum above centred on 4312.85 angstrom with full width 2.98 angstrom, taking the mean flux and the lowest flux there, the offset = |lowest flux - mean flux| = 0.007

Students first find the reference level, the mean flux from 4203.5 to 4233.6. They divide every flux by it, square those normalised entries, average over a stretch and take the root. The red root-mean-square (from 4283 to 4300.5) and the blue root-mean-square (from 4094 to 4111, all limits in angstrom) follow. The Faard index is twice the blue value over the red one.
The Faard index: 2.02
